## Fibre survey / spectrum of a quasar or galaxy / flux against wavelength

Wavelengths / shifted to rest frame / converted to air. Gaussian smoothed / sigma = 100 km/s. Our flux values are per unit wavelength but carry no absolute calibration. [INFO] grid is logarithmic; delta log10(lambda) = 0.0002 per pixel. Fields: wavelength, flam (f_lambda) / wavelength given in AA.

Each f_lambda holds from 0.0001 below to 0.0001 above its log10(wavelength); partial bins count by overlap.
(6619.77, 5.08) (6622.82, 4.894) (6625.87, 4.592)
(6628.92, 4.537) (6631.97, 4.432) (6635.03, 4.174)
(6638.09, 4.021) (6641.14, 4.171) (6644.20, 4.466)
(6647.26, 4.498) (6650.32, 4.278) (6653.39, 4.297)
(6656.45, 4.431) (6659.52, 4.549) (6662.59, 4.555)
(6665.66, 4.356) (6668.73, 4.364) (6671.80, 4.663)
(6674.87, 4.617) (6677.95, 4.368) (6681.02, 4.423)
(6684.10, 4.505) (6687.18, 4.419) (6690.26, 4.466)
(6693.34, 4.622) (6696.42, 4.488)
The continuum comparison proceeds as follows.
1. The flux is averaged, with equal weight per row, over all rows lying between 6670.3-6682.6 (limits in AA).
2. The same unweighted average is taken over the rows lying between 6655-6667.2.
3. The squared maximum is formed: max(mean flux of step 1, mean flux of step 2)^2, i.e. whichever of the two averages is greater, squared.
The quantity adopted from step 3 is 20.41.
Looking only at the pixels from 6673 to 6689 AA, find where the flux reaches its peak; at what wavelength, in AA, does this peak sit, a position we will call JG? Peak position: 6674.87 AA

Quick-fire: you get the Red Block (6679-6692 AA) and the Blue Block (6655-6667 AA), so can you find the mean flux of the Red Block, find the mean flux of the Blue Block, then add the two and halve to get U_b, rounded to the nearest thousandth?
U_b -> 4.463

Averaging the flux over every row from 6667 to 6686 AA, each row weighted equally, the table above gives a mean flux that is 4.49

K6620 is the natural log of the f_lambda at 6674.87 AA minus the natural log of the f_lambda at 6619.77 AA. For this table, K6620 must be -0.10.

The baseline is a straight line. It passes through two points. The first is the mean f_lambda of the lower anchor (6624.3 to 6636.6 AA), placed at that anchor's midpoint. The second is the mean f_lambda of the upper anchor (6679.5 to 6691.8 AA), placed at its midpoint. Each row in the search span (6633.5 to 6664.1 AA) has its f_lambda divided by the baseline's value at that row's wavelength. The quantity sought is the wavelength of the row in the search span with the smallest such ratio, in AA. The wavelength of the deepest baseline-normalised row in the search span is 6638.09 AA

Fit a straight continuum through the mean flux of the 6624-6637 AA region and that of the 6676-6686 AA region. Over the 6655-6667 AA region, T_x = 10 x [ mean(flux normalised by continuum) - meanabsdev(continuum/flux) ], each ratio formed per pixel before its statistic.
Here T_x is 9.91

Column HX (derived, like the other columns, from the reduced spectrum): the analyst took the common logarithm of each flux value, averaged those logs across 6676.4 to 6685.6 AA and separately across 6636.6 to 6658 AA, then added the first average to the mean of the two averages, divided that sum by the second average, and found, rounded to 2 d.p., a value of 2.03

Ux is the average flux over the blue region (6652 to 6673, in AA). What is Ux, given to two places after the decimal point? 4.46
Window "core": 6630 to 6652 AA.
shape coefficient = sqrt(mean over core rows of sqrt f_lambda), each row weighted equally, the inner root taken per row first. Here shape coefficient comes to 1.44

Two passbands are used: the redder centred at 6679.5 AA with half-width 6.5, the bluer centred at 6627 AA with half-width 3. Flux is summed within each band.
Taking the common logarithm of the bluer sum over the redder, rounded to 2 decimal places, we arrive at -0.29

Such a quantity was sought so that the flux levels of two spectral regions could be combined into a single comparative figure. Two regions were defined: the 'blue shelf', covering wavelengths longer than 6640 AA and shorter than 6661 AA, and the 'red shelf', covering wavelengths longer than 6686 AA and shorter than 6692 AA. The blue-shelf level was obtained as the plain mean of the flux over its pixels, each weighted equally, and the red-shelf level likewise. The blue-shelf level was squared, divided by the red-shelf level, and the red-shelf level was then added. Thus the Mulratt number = 8.77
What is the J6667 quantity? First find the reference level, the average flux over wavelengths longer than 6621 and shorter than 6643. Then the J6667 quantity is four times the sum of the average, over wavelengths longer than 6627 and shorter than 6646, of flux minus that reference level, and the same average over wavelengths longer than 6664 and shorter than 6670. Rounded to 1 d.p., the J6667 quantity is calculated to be -0.6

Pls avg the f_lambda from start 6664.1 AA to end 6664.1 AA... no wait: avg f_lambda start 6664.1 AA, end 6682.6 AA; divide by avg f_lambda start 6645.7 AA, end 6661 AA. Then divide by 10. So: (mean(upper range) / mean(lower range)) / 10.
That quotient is 0.101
